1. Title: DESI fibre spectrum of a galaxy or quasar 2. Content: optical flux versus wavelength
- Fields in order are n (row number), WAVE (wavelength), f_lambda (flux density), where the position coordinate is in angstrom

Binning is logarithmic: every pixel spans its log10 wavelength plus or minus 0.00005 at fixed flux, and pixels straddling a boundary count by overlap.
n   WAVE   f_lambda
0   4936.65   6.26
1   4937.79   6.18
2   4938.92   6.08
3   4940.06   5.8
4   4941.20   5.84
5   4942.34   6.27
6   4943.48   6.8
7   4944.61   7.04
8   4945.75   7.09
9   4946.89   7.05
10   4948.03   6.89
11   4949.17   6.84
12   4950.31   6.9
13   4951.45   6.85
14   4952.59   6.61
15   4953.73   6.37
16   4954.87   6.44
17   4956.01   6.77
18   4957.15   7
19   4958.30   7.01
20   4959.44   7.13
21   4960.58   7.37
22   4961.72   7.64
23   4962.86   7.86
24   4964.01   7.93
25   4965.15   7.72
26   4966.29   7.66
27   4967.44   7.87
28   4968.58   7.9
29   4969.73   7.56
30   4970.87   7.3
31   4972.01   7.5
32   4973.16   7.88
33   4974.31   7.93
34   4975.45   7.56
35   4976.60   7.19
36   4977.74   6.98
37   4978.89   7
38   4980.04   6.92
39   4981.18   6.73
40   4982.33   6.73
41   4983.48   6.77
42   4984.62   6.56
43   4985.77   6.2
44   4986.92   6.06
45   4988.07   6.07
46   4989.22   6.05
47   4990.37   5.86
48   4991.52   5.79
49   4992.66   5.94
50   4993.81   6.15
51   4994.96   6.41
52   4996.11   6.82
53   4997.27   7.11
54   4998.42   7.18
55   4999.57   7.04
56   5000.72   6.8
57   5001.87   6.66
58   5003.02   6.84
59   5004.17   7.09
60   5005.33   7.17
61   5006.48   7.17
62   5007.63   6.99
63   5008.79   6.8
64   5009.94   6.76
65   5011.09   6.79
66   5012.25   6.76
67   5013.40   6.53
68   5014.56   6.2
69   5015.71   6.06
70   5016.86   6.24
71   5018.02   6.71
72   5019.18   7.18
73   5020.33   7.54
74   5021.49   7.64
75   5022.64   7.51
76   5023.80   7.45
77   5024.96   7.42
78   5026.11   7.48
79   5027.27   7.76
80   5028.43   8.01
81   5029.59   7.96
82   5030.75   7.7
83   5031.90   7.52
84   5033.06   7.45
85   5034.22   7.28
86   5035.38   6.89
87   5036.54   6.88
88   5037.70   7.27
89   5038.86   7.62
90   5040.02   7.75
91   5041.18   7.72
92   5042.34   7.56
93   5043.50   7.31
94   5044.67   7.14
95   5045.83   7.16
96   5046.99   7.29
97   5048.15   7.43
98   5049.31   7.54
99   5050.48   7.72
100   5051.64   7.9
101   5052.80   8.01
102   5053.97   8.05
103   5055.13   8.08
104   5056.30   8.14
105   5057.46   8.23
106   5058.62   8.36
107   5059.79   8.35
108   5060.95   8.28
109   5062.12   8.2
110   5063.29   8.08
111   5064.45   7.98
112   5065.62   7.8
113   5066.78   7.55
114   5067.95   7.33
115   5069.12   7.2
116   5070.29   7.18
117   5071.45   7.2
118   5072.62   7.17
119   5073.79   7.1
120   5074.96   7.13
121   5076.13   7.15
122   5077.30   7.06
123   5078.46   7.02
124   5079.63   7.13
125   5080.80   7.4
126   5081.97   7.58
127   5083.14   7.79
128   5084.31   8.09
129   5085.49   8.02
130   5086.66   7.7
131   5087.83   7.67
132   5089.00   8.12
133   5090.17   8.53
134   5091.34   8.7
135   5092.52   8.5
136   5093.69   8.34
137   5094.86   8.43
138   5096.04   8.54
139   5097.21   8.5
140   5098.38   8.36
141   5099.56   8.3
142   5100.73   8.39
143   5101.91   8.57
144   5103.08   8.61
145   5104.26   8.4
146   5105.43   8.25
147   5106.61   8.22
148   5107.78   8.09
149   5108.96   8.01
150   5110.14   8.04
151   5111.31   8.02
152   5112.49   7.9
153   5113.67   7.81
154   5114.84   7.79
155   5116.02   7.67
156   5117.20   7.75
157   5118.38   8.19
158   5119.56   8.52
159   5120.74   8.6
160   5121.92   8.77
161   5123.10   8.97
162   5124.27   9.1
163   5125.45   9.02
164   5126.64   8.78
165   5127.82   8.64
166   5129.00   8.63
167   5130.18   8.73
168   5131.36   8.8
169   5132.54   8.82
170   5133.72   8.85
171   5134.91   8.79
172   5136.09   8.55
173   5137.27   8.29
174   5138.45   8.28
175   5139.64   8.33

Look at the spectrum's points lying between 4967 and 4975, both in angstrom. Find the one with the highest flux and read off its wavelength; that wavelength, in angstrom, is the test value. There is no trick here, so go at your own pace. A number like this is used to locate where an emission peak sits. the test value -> 4974.31 angstrom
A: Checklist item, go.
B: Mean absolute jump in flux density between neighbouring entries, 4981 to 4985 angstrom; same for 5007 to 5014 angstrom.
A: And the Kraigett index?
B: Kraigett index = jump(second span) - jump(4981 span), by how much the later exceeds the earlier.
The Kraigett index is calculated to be 0.021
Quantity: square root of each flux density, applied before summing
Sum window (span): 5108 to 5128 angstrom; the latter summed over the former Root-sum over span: 49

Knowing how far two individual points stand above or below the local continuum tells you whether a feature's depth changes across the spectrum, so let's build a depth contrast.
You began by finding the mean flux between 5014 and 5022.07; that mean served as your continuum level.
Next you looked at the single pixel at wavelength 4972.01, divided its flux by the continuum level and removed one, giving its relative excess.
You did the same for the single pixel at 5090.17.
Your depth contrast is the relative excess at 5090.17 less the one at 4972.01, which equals 0.15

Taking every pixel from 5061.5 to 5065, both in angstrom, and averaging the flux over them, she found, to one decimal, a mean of 8.1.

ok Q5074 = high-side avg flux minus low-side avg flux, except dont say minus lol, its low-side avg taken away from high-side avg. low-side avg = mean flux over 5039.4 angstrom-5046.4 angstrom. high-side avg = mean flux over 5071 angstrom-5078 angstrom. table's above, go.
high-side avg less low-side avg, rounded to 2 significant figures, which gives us -0.30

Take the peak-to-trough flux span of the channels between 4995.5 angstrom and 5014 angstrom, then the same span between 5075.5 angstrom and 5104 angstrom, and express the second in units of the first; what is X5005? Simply 2.6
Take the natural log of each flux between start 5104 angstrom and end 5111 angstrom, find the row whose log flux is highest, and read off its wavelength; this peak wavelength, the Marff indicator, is 5104.26 angstrom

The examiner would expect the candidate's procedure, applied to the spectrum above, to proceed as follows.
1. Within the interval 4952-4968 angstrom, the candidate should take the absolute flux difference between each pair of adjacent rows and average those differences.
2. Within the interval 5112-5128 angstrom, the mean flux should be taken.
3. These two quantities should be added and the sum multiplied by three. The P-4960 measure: 25.7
